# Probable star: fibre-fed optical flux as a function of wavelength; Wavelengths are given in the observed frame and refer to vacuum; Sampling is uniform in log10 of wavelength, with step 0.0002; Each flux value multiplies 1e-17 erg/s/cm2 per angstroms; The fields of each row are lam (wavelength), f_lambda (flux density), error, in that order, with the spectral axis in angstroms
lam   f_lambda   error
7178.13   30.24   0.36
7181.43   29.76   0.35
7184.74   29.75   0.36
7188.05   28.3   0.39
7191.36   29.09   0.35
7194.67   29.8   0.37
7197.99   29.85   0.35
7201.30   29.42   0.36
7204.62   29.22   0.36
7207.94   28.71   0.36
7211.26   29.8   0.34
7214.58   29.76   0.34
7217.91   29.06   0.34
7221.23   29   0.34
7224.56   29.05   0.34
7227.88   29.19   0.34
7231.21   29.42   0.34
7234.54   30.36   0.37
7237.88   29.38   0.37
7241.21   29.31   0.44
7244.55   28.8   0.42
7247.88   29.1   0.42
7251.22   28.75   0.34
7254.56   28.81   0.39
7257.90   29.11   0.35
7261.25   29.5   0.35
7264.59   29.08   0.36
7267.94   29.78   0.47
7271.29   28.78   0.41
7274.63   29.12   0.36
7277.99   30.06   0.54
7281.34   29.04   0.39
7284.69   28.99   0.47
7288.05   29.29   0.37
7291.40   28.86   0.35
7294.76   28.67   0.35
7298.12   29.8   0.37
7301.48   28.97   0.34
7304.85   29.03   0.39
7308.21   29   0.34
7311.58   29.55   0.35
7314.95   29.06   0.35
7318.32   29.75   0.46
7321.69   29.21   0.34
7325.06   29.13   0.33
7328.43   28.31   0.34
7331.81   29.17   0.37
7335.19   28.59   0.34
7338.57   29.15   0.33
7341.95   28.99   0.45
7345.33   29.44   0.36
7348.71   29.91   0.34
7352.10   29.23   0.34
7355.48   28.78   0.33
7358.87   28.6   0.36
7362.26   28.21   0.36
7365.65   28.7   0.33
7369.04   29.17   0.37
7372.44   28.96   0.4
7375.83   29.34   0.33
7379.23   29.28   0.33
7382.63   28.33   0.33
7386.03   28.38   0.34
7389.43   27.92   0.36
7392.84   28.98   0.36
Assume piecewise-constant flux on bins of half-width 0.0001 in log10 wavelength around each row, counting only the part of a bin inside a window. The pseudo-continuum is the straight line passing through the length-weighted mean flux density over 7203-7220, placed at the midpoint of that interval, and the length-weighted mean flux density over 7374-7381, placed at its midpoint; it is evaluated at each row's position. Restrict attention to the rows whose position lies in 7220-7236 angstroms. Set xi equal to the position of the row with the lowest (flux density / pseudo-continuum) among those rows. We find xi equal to 7221.23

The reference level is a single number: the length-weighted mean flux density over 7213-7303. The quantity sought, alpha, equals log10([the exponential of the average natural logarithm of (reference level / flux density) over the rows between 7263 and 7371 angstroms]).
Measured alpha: 0.002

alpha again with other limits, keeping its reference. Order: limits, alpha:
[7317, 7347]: 0.002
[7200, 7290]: 0.000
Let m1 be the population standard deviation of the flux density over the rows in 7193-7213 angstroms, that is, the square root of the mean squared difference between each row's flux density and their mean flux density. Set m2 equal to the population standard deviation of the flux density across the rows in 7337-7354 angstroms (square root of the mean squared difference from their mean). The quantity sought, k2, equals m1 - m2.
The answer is 0.09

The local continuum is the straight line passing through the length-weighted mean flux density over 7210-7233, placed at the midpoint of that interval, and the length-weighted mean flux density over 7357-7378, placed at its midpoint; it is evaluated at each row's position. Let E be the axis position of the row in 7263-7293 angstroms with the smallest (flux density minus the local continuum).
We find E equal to 7271.29 angstroms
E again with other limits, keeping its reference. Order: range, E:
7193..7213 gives 7207.94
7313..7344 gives 7328.43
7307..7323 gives 7308.21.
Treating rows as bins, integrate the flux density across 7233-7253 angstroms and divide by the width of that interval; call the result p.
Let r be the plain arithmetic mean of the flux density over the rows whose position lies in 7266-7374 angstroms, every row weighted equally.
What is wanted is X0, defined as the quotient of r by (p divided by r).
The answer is 28.9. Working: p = 29.3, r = 29.1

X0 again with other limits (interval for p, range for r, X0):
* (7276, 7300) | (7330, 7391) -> 28.6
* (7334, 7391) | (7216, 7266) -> 29.5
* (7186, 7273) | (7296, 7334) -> 29.1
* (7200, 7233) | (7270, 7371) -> 28.9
